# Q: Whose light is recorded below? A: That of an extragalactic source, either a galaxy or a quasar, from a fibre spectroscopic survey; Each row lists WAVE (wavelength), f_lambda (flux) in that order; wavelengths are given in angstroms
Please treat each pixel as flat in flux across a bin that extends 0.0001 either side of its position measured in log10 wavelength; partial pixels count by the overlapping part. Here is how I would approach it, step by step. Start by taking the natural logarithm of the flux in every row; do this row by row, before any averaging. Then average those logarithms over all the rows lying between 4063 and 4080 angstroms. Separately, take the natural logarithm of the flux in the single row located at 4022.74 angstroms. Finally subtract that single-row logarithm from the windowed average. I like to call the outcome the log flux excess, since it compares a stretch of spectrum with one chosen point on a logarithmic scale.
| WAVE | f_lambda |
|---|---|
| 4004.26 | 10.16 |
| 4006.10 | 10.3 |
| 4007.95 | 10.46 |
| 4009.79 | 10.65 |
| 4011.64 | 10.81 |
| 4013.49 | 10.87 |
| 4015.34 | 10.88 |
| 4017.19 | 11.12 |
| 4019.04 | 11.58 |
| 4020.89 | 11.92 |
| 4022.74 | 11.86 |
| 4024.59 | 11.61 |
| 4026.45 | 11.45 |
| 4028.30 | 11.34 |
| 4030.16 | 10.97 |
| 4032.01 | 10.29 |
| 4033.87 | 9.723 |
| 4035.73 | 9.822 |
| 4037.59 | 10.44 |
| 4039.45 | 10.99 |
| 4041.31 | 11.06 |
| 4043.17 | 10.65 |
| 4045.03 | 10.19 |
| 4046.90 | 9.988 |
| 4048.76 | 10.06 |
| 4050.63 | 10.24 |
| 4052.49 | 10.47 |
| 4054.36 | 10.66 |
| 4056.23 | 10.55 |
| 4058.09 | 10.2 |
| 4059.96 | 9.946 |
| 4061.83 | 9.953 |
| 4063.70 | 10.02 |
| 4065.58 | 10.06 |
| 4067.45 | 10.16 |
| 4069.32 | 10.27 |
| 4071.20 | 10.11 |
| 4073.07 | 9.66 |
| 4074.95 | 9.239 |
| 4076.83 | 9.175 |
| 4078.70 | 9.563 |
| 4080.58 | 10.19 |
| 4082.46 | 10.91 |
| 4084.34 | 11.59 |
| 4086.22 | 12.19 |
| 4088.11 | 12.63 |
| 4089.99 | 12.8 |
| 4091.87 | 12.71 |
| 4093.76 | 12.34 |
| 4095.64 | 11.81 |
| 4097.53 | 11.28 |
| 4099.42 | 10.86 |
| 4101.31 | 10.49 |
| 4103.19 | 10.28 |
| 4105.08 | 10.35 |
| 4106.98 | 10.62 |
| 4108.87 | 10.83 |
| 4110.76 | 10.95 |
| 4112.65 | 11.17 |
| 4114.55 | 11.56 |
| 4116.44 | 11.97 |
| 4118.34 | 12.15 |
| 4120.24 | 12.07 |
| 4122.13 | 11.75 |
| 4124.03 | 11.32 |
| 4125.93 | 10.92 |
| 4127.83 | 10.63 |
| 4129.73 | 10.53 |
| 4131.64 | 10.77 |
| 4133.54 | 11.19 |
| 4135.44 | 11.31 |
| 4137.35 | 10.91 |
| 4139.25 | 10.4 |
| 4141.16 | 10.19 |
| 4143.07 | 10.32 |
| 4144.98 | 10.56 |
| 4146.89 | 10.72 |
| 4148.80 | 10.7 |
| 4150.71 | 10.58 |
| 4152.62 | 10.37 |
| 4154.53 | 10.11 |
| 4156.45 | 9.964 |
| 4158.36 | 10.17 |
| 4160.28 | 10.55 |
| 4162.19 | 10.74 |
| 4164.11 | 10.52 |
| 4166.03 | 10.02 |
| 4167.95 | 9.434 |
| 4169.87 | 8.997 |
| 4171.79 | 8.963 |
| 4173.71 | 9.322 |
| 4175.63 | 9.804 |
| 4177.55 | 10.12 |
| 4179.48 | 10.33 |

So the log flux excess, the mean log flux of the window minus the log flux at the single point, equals -0.19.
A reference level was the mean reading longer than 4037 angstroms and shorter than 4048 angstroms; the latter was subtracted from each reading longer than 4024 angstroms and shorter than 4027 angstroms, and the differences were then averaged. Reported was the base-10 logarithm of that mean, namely 0.0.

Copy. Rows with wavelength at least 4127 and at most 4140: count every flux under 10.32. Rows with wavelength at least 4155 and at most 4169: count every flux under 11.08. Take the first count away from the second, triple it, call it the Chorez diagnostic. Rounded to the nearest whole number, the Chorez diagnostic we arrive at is 21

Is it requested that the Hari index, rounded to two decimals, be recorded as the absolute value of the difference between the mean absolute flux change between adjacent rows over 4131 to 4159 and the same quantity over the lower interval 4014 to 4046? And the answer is 0.12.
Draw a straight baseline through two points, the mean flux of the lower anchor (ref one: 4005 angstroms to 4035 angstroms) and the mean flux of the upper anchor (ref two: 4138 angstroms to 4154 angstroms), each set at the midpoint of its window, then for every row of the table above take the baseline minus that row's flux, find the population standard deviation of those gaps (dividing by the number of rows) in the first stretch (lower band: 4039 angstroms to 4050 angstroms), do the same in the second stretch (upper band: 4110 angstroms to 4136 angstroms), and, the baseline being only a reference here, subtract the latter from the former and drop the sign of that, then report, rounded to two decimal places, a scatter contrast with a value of 0.08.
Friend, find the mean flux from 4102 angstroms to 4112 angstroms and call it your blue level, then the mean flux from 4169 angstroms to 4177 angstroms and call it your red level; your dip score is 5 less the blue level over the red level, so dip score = 3.86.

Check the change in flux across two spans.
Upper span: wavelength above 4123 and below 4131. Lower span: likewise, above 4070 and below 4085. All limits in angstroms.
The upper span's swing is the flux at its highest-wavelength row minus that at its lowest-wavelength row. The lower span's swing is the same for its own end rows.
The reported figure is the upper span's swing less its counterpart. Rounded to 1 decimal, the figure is -2.3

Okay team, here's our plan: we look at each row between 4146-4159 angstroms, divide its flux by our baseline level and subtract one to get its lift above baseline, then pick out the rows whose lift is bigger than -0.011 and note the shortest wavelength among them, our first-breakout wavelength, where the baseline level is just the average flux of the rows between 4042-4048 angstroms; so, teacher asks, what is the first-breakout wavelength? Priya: 4146.89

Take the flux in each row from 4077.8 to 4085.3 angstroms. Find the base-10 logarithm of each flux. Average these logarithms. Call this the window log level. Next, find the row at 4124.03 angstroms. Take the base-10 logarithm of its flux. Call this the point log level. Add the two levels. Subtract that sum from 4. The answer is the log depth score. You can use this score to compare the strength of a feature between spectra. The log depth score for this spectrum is 1.923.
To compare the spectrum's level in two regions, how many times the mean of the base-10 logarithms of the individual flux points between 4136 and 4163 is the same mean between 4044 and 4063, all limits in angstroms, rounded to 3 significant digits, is 1.01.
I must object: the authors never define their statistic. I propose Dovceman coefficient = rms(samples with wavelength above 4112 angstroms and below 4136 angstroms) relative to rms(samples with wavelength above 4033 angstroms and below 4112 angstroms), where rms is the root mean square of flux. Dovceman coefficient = 1.06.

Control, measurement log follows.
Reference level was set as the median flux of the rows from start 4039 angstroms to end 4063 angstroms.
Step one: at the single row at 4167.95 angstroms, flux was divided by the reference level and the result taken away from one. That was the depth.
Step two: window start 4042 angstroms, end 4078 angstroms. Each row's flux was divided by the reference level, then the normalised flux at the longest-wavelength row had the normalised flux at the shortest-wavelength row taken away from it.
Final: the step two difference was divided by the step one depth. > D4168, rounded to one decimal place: -1.8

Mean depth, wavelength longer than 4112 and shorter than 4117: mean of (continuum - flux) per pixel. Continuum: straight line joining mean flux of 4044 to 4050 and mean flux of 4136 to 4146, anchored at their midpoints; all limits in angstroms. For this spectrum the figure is -1.2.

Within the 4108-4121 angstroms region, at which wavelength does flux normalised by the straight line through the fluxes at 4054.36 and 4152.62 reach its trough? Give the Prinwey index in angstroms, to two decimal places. 4108.87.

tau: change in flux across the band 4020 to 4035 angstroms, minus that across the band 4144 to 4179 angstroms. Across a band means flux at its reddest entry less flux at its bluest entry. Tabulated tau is -1.8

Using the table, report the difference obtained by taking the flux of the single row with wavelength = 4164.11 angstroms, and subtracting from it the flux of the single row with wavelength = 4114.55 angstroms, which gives -1.0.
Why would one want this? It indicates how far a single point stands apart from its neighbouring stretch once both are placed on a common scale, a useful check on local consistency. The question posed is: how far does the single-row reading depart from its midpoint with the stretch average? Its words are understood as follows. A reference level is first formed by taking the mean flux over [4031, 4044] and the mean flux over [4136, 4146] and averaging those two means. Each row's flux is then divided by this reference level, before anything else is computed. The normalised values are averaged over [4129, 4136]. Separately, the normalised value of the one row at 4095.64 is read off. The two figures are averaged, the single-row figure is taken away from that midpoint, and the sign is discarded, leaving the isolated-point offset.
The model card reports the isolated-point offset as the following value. 0.041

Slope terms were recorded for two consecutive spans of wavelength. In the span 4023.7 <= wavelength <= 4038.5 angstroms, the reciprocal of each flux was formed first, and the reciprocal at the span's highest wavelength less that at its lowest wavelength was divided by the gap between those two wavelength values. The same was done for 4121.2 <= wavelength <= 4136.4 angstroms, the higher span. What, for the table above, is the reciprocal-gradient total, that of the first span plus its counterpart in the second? 0.0010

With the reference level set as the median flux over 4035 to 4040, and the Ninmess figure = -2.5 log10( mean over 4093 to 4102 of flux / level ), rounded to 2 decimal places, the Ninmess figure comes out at -0.09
